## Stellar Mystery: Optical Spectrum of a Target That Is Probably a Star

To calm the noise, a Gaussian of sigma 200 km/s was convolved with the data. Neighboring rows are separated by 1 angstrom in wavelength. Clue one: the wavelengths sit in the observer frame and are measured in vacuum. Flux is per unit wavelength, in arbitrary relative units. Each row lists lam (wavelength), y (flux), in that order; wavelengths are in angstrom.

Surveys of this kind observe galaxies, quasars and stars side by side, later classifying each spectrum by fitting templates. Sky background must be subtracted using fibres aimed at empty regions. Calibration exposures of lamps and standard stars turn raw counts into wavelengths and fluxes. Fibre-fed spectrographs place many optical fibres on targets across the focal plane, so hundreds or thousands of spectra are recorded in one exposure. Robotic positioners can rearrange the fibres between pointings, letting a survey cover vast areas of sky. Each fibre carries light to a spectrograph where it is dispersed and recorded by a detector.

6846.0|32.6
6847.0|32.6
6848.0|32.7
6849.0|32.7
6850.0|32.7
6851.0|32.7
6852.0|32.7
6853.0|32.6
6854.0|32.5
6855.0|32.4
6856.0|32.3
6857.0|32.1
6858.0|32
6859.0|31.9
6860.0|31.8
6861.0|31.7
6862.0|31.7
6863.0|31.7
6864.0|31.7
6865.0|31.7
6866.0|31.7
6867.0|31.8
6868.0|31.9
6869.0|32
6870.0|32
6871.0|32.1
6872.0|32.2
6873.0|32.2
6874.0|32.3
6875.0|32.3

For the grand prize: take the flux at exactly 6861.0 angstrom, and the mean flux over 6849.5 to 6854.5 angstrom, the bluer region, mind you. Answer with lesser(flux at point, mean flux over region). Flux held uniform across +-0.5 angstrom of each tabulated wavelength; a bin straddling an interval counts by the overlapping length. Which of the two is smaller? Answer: 31.7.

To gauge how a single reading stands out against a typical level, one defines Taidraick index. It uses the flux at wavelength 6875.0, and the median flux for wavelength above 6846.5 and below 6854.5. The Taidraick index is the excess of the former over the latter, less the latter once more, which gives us -33.1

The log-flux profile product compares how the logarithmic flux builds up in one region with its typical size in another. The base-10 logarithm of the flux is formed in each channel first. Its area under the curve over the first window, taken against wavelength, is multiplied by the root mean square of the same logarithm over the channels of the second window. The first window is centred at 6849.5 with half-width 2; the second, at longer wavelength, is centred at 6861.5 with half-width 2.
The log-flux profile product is 9.10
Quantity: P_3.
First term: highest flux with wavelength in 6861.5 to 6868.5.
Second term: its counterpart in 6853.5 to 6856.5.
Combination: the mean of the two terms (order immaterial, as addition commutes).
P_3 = 32.20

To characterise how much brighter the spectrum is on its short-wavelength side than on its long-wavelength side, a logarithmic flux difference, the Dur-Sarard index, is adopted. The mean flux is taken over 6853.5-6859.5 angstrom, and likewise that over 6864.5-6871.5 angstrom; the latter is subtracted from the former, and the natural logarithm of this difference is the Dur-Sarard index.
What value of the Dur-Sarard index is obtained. -1.2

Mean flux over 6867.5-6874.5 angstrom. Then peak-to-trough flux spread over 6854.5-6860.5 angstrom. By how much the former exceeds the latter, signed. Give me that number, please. 31.5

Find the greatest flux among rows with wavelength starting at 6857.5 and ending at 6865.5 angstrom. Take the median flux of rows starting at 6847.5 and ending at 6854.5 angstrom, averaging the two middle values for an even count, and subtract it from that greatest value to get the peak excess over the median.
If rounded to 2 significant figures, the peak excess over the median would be -0.70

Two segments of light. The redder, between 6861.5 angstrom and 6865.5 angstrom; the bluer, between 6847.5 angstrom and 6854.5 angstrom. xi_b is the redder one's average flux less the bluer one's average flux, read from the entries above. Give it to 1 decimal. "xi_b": -1.0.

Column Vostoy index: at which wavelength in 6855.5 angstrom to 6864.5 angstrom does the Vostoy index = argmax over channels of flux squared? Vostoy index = 6856.0 angstrom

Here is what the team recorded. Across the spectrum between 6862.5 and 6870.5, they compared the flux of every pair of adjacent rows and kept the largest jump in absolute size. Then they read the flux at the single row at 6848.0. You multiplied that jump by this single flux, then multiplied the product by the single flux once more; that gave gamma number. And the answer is 107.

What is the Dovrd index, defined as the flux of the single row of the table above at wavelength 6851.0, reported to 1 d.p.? 32.7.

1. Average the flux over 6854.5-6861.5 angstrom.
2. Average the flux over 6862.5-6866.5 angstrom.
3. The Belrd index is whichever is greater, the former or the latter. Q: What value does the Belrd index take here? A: 32.0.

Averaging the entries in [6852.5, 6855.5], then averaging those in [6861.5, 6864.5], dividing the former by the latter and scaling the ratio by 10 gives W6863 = 10.3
